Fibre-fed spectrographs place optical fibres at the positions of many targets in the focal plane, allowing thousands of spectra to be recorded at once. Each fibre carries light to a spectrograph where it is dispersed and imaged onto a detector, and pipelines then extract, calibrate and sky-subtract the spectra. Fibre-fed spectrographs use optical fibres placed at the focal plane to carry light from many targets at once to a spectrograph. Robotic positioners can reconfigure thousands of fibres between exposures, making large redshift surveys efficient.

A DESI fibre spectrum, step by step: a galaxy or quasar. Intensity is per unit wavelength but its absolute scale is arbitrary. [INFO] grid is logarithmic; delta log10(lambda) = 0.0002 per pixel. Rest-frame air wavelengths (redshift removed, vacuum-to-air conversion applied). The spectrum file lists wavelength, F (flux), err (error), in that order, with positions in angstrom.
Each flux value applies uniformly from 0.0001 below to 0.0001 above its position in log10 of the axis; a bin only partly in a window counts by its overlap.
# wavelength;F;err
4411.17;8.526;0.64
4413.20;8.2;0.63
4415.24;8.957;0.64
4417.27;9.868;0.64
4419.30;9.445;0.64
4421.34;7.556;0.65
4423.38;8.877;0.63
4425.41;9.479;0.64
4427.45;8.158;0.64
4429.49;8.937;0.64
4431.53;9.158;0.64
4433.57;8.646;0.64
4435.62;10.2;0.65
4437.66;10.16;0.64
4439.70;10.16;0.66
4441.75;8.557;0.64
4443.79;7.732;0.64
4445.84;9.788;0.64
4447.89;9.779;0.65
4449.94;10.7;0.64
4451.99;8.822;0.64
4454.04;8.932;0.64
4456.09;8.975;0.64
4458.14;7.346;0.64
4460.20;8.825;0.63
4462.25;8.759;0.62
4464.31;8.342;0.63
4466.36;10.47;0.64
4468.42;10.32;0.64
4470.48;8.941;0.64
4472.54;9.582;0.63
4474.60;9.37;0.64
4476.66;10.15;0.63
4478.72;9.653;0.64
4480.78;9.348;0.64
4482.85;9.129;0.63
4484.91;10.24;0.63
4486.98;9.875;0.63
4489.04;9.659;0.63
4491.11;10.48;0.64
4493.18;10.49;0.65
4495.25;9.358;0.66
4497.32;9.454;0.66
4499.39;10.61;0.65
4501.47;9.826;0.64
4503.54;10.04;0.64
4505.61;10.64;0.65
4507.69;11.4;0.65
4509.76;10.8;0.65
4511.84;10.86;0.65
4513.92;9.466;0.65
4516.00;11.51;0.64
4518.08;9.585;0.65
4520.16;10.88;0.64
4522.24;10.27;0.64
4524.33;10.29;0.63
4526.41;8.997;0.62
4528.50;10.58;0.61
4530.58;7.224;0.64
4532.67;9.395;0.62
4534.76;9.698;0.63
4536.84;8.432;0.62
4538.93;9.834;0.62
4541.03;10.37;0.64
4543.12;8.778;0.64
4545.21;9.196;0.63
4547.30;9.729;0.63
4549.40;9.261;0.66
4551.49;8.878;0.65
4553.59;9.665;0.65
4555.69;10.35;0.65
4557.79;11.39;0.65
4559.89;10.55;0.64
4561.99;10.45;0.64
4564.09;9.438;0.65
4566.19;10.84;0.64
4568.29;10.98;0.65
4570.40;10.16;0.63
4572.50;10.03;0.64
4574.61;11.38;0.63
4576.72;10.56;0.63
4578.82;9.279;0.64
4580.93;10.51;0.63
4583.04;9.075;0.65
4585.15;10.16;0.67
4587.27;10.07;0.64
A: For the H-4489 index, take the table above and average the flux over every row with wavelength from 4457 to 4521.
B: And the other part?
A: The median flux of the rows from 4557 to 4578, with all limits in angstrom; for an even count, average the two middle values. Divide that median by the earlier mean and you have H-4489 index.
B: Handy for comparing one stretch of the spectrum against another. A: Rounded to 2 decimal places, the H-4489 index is 1.07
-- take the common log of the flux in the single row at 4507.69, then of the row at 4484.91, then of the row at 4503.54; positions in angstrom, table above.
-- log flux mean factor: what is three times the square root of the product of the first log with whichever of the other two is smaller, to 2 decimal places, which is 3.09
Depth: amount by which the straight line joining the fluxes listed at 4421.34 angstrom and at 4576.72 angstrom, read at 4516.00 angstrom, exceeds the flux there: -2.1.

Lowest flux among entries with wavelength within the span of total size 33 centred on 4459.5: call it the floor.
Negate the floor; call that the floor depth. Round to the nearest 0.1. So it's -7.3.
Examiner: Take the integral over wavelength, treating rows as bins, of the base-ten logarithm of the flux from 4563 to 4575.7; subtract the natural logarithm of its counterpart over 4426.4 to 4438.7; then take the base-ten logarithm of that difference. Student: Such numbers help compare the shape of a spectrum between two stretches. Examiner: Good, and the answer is 1.02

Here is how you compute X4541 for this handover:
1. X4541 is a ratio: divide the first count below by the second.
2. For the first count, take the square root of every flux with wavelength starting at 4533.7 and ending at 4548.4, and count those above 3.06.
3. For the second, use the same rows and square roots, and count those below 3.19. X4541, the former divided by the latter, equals 0.7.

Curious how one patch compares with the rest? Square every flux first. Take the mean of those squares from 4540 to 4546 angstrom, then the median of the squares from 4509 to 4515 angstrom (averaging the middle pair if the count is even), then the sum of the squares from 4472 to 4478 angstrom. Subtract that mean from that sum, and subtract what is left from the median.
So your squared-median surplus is -76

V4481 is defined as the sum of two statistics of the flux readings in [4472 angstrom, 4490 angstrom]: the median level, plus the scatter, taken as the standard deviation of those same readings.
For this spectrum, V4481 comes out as 10.0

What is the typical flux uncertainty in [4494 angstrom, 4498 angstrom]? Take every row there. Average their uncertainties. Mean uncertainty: 0.660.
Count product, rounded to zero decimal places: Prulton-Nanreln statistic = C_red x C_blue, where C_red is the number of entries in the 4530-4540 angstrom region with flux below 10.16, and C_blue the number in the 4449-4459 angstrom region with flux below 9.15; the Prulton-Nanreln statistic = 20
